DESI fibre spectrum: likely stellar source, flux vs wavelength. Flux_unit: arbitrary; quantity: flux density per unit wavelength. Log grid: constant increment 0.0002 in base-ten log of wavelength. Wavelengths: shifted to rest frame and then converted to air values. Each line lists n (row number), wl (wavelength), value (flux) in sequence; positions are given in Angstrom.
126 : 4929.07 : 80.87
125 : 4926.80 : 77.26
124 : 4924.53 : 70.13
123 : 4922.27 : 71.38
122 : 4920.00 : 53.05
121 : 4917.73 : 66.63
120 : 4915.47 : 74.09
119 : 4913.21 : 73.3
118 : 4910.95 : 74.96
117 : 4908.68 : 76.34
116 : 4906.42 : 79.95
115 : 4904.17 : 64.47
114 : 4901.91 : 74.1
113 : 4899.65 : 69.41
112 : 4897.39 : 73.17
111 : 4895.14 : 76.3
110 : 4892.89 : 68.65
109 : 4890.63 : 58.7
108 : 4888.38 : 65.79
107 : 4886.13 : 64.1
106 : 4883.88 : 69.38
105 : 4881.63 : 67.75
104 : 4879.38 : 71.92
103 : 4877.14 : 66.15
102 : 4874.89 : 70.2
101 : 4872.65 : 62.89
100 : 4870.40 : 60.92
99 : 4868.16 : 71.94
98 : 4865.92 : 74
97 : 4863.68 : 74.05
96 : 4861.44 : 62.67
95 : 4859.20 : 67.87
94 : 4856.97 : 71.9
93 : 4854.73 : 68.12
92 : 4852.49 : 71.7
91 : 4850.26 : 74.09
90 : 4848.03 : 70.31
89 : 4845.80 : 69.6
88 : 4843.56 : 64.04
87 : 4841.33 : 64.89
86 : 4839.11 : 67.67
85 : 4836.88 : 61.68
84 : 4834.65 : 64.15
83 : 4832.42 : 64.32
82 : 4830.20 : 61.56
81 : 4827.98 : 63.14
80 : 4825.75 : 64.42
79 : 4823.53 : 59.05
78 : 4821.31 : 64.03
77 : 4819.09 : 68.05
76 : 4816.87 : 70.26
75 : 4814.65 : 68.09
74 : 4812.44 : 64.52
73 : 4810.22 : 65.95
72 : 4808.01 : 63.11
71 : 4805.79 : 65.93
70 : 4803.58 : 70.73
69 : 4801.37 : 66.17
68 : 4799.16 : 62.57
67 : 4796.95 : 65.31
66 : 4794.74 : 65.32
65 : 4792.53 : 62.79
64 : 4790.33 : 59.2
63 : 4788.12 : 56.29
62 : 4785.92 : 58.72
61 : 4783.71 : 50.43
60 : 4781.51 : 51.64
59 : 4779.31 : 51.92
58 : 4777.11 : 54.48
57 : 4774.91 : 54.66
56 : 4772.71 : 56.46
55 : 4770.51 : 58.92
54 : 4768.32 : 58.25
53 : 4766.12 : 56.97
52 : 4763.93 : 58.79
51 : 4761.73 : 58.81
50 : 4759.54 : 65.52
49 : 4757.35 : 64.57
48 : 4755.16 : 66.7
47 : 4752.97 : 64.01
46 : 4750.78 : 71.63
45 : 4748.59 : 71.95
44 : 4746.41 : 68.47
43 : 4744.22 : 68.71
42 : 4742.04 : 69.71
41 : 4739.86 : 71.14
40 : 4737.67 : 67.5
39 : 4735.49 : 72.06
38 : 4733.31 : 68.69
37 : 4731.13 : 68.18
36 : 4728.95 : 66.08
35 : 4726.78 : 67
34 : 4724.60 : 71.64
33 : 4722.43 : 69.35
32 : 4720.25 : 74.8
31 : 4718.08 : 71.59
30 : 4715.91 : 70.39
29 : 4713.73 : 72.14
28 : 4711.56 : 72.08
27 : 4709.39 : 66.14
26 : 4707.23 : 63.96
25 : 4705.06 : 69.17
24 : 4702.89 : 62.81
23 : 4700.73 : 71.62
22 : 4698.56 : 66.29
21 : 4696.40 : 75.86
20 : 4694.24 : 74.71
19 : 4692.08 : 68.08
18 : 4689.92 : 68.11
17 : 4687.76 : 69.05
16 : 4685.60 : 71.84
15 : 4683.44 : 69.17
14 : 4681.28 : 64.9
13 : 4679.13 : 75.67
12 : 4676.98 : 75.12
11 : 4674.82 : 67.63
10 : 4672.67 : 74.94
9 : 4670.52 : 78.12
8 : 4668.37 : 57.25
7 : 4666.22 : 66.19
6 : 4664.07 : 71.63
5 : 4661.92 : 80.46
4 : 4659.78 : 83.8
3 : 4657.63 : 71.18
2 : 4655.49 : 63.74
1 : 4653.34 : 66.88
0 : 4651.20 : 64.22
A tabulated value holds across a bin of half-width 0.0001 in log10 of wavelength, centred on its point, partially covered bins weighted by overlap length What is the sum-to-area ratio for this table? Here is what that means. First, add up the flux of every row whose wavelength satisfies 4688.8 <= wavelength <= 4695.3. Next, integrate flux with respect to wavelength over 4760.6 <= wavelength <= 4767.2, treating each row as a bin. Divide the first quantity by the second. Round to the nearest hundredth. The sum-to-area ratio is 0.55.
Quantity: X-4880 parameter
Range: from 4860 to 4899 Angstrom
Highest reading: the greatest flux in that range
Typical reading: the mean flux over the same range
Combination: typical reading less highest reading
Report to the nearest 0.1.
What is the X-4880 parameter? -8.1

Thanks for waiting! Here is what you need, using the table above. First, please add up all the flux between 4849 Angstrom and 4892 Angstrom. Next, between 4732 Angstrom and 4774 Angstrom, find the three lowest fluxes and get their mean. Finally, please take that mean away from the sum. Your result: 1237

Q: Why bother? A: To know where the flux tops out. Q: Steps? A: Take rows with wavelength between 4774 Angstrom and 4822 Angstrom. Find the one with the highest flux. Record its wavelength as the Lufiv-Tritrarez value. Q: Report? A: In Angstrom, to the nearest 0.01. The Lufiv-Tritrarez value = 4803.58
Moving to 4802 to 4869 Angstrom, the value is 4850.26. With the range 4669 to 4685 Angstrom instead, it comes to 4670.52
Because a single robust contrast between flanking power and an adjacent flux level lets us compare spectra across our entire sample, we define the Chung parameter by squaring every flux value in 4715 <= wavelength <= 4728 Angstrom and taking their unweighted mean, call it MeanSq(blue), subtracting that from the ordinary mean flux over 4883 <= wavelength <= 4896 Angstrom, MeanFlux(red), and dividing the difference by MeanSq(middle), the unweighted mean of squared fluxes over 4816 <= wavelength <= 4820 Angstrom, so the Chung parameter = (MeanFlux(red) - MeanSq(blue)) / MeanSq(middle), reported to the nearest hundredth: -1.03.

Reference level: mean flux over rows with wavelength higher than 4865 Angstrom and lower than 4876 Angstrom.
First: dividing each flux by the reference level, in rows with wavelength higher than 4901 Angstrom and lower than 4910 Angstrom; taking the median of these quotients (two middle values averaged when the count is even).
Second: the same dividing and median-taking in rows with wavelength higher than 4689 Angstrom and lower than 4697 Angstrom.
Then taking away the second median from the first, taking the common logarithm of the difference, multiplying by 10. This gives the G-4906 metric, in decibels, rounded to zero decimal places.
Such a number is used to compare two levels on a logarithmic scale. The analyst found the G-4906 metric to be -13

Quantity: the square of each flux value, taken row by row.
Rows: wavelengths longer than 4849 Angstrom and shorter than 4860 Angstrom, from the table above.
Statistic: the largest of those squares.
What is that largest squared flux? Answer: 5489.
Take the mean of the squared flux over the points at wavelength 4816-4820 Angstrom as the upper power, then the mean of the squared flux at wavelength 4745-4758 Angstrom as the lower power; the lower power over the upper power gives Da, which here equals 0.97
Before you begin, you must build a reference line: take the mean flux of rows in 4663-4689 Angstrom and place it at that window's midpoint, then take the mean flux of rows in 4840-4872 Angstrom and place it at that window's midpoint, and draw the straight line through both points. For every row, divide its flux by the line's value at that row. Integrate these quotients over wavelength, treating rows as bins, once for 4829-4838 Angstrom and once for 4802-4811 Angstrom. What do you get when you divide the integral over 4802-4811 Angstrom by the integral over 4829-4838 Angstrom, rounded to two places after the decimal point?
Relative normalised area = 1.05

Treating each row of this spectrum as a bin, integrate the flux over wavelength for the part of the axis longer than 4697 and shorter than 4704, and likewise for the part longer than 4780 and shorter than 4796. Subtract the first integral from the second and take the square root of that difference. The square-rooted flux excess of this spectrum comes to 21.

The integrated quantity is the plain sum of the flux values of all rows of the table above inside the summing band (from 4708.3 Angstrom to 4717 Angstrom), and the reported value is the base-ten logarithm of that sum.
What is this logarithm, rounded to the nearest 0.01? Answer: 2.45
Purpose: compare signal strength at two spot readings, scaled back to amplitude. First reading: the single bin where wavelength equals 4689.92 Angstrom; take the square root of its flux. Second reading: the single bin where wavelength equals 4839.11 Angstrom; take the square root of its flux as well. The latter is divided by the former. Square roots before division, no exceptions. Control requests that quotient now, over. 0.997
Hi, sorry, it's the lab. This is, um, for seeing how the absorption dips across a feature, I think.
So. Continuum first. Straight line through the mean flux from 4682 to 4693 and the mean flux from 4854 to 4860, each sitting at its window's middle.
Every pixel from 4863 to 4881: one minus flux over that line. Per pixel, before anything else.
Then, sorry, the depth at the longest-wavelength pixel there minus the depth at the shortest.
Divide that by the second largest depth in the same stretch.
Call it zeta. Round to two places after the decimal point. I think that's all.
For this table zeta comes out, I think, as 0.33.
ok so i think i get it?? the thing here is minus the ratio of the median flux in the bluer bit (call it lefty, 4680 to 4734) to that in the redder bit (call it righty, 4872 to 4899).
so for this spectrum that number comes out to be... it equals -1.01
